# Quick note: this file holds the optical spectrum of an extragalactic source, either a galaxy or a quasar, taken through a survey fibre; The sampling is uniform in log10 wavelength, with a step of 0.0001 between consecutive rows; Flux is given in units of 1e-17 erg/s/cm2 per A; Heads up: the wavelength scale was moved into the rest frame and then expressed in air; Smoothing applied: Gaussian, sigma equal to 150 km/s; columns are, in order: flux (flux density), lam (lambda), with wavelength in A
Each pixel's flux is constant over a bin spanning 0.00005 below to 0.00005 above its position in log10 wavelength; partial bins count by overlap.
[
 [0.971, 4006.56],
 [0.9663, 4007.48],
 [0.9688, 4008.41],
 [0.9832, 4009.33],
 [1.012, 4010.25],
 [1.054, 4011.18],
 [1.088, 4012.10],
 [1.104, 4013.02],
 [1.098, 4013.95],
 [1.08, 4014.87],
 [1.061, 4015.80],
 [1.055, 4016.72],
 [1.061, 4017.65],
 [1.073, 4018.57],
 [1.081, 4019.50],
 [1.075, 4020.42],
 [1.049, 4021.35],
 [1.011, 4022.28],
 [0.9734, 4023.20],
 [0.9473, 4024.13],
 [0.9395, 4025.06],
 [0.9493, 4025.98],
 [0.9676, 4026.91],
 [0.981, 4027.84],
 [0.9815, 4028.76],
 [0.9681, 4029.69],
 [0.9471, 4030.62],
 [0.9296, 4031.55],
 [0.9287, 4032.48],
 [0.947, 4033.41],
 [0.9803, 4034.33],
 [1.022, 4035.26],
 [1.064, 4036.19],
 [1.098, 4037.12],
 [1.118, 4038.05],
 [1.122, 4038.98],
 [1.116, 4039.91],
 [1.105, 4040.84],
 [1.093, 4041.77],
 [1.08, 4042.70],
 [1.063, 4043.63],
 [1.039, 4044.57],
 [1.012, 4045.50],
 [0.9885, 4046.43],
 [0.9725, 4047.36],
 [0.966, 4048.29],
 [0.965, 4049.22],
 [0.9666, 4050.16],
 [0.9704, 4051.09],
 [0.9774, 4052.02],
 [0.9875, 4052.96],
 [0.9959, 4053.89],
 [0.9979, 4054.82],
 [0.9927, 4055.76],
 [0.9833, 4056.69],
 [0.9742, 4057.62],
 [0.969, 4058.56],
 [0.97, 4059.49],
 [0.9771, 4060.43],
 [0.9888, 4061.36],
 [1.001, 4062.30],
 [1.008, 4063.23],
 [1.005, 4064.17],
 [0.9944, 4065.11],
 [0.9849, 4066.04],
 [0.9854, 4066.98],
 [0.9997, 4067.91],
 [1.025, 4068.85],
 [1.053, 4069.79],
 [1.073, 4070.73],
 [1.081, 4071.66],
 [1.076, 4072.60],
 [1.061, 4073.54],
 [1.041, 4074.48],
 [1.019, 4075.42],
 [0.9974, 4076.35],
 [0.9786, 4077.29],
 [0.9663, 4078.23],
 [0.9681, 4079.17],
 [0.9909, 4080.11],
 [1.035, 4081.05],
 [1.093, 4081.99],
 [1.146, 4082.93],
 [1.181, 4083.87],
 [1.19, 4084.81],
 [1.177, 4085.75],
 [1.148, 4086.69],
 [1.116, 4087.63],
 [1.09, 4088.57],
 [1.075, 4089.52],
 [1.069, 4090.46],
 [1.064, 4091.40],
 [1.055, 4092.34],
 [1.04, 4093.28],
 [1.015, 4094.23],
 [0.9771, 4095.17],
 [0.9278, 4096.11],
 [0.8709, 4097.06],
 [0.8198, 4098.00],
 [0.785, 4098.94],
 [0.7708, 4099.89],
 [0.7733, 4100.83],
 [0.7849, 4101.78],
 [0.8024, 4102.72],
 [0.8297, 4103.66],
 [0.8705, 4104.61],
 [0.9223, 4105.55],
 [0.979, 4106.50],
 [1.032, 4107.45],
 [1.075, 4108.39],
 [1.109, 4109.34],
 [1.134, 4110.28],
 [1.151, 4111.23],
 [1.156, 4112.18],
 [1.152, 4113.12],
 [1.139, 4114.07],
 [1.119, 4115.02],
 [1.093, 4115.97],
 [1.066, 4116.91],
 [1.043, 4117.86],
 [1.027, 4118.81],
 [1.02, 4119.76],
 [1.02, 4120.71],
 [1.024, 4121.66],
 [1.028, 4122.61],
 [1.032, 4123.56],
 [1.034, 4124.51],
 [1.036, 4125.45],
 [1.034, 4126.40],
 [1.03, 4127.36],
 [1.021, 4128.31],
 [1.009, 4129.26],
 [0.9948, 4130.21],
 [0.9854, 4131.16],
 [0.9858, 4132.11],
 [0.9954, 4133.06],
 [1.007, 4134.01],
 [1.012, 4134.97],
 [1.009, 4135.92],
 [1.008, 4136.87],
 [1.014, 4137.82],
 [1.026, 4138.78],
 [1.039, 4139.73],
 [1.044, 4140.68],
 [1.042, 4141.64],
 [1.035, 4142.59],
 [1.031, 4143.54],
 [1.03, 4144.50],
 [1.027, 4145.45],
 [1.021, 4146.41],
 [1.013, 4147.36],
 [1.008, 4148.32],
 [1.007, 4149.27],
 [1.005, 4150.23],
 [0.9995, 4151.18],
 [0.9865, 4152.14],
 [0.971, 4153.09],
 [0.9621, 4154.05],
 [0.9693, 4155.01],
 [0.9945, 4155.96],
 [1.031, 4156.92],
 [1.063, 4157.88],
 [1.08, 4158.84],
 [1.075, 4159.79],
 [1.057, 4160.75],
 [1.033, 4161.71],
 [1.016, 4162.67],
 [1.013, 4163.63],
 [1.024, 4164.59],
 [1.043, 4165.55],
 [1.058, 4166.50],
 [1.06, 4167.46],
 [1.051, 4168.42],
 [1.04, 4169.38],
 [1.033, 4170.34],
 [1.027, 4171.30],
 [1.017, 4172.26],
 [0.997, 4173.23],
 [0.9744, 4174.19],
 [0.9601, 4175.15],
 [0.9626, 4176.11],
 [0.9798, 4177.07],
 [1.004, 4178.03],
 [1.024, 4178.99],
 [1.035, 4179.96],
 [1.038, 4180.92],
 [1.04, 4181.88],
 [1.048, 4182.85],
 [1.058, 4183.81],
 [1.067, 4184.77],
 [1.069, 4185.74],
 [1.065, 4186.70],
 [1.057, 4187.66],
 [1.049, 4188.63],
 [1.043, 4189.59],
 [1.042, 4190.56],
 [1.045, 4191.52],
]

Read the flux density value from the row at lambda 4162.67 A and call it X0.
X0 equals 1.016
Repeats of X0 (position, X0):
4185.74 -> 1.069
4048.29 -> 0.966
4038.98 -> 1.122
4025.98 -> 0.9493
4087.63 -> 1.116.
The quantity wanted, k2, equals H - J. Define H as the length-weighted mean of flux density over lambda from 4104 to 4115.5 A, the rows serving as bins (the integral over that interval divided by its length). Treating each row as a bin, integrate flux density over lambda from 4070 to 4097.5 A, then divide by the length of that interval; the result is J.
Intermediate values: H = 1.07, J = 1.05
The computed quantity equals 0.01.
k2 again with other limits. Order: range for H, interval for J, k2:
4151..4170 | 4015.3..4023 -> -0.03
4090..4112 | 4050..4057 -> -0.03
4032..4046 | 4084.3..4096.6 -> -0.02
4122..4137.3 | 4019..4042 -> 0.00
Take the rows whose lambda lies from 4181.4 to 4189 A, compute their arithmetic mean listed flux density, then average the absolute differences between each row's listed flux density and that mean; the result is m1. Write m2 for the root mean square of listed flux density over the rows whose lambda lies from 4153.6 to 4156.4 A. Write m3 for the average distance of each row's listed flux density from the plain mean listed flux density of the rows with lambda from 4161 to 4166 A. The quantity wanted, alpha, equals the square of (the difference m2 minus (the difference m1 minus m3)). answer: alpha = 0.95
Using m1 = 0.008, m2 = 0.98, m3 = 0.010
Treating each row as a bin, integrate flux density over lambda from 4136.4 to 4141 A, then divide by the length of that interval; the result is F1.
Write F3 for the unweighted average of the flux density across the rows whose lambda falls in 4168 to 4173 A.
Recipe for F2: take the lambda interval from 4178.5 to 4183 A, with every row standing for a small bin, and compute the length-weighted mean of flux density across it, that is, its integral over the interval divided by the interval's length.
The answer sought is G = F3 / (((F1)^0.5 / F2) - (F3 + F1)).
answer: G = -0.96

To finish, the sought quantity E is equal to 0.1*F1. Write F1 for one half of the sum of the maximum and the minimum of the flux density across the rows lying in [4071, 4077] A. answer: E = 0.104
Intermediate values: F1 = 1.04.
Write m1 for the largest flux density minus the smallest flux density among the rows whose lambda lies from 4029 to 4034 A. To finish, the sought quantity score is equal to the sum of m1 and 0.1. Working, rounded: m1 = 0.039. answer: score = 0.139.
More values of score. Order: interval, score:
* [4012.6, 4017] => 0.149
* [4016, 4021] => 0.126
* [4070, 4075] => 0.140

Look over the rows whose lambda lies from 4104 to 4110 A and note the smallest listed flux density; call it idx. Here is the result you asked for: 0.8705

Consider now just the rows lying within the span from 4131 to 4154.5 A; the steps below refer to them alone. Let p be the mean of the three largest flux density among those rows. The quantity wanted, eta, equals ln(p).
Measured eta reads 0.04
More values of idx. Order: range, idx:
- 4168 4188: 0.9601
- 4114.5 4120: 1.02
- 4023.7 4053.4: 0.9287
